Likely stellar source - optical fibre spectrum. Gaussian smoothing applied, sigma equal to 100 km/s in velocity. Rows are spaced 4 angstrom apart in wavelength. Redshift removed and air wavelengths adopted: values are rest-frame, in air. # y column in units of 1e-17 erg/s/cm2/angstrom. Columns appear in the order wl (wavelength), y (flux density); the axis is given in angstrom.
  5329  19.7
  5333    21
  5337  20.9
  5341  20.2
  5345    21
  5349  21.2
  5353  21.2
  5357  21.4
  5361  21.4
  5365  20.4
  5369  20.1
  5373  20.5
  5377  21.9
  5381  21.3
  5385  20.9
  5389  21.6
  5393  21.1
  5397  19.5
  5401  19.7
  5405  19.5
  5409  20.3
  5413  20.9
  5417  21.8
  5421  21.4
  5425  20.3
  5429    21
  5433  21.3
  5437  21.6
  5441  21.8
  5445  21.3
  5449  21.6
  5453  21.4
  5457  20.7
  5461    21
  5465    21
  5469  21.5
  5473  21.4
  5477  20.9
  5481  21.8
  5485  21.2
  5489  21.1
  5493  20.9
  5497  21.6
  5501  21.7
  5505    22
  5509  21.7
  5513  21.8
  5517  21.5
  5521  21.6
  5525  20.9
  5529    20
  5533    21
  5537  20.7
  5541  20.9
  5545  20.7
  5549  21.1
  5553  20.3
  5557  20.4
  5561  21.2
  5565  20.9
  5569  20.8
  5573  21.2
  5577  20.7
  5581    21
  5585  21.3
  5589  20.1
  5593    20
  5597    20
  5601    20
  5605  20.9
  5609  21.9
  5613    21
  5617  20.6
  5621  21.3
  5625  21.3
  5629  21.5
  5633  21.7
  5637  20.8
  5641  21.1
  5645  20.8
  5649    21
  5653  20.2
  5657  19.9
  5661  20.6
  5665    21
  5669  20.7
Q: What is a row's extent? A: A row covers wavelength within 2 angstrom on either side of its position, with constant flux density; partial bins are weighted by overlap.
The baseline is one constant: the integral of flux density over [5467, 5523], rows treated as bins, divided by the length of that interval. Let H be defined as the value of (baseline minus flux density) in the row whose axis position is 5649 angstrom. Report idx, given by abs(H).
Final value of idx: 0.48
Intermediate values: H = 0.5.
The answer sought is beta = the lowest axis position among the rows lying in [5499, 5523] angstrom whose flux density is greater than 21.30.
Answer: 5501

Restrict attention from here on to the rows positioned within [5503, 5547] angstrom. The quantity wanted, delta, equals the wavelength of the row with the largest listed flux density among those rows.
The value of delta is 5505 angstrom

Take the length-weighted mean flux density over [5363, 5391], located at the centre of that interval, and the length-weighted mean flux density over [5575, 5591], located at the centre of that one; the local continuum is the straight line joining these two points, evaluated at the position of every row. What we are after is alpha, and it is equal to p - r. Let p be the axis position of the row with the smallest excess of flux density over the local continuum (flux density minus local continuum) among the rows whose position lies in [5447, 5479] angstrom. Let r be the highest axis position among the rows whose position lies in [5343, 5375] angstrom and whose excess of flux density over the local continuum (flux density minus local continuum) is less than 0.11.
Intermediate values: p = 5457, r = 5373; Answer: 84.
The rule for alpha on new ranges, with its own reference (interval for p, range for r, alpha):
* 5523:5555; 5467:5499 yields 36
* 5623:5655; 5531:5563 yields 96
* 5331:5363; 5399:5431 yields -88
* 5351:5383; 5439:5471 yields -88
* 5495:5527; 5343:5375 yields 152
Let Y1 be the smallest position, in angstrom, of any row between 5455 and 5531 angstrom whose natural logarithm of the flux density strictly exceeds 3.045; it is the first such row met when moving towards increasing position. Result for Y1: 5469 angstrom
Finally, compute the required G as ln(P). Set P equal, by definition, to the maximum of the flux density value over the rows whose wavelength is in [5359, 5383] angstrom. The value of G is 3.09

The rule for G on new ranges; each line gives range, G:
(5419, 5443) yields 3.08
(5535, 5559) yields 3.05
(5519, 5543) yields 3.07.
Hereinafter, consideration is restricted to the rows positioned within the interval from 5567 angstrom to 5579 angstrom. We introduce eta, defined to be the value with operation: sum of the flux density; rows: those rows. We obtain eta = 62.7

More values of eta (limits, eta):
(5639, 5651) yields 62.9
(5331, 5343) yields 62.1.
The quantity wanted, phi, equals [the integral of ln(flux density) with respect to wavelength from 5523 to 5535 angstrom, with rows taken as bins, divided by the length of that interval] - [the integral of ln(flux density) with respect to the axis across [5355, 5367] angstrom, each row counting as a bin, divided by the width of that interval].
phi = -0.021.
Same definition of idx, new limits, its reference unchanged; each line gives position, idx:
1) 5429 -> 0.48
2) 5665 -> 0.48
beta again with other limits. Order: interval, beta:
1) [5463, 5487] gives 5469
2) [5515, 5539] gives 5517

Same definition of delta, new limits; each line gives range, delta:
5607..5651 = 5609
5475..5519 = 5505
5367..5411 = 5377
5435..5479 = 5441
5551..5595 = 5585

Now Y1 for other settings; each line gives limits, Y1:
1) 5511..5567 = 5513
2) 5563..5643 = 5573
